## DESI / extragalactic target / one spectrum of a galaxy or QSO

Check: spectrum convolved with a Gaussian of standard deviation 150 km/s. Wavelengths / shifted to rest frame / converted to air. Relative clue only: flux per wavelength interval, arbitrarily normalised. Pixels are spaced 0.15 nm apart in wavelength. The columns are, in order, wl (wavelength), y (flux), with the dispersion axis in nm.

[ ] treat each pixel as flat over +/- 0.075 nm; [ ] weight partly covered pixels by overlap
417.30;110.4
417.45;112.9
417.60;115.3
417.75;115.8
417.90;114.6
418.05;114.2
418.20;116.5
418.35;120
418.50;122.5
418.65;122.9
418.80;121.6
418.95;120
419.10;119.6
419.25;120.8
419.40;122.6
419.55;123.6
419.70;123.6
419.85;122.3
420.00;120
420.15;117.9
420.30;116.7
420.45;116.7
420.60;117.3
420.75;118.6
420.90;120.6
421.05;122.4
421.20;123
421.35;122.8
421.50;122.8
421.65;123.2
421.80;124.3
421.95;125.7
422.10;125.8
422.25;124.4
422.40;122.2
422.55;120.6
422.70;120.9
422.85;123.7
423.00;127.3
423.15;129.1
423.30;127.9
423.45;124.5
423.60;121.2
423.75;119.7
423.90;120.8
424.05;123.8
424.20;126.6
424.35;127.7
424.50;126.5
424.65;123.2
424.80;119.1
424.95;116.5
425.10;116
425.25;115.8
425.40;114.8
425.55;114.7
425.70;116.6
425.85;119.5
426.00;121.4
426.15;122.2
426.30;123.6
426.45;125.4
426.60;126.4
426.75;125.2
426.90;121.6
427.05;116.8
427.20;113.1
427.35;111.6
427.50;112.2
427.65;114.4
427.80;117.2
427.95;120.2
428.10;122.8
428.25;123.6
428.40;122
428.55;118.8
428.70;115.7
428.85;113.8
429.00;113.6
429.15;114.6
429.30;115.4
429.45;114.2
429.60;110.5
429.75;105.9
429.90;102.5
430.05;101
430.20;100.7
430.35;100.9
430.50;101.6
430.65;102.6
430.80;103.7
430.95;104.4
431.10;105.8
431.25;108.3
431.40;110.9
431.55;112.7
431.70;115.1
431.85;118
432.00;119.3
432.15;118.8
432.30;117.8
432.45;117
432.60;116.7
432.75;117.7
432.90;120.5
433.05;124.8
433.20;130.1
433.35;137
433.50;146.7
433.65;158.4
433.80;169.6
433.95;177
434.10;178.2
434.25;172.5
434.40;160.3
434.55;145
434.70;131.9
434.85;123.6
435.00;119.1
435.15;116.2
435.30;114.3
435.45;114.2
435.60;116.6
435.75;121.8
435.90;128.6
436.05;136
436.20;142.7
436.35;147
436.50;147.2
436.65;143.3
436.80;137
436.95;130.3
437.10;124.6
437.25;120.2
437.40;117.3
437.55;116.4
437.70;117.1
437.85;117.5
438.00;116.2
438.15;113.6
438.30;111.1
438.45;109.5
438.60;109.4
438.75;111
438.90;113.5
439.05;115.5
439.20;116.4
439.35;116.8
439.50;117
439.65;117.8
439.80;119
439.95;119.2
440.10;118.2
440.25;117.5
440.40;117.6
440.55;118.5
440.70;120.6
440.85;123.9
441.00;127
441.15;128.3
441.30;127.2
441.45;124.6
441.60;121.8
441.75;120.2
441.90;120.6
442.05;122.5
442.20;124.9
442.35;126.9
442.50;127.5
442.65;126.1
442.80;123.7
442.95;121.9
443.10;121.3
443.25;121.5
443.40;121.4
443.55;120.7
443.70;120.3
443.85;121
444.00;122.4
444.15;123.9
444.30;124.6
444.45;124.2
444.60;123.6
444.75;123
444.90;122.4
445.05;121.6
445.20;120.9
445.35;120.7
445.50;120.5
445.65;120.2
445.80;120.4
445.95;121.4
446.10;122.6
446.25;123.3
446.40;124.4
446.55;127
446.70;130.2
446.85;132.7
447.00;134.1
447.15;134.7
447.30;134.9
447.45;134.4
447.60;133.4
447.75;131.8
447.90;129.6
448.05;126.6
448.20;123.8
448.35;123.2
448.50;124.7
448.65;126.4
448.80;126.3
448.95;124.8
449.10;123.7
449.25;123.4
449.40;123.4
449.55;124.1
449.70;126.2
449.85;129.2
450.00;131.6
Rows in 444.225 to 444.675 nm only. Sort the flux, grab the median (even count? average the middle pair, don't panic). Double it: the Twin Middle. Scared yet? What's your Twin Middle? 248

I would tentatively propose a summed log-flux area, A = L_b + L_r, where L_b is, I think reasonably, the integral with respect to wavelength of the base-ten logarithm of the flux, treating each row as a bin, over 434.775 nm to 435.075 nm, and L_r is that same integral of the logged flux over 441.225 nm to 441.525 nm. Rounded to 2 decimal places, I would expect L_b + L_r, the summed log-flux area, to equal 1.26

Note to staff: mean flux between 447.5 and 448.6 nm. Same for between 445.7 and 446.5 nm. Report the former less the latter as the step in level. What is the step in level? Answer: 5.2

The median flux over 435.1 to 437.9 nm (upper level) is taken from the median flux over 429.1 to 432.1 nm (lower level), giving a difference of -15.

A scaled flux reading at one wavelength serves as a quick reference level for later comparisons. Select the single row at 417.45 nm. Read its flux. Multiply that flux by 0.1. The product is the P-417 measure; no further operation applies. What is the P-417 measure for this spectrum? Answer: 11.3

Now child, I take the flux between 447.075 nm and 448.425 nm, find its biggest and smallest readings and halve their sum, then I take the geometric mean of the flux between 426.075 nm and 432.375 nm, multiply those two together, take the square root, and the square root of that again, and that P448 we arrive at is 11.0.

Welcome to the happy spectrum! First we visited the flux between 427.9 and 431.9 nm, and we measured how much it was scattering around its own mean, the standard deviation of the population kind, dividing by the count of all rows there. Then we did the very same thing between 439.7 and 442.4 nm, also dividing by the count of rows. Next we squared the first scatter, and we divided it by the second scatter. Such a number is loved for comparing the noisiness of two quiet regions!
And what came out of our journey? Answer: 15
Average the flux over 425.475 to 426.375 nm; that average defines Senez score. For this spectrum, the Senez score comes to 120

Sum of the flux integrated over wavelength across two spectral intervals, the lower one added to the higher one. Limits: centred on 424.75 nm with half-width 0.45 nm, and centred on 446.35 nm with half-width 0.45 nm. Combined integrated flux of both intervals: 221.7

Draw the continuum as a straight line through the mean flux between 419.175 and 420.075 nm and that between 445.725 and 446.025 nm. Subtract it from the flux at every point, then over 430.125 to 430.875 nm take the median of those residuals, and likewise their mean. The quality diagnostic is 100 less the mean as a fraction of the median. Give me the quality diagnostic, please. 99.0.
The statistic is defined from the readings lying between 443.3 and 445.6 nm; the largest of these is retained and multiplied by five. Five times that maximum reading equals 623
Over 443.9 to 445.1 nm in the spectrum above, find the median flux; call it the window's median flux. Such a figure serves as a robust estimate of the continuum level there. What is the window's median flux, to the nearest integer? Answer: 123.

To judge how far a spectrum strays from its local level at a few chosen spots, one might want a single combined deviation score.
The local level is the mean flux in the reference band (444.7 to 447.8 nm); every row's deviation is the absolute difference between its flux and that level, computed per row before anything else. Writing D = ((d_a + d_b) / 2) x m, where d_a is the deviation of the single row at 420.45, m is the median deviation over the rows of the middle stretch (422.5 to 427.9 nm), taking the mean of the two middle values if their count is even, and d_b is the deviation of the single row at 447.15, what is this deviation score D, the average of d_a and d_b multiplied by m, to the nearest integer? 48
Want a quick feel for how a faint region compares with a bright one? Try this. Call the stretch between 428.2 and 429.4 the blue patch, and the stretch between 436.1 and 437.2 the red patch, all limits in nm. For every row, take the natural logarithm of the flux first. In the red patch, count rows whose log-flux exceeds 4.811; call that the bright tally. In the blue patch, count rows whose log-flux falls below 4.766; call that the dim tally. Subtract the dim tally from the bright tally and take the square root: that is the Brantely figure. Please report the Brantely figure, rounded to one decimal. 1.4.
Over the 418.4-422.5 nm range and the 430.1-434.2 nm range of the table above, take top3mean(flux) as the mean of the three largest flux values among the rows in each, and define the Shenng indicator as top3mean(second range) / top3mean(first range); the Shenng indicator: 1.40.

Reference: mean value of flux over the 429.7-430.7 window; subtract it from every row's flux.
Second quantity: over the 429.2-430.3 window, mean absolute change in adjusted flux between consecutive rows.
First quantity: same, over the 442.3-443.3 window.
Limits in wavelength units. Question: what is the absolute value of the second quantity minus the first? 1.3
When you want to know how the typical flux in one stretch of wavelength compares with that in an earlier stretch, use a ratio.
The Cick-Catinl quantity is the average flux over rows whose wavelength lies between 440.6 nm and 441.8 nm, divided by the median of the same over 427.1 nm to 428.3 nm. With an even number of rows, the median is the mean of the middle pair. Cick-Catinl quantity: 1.07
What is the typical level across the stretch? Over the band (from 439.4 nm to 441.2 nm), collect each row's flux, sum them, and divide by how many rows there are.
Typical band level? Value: 120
